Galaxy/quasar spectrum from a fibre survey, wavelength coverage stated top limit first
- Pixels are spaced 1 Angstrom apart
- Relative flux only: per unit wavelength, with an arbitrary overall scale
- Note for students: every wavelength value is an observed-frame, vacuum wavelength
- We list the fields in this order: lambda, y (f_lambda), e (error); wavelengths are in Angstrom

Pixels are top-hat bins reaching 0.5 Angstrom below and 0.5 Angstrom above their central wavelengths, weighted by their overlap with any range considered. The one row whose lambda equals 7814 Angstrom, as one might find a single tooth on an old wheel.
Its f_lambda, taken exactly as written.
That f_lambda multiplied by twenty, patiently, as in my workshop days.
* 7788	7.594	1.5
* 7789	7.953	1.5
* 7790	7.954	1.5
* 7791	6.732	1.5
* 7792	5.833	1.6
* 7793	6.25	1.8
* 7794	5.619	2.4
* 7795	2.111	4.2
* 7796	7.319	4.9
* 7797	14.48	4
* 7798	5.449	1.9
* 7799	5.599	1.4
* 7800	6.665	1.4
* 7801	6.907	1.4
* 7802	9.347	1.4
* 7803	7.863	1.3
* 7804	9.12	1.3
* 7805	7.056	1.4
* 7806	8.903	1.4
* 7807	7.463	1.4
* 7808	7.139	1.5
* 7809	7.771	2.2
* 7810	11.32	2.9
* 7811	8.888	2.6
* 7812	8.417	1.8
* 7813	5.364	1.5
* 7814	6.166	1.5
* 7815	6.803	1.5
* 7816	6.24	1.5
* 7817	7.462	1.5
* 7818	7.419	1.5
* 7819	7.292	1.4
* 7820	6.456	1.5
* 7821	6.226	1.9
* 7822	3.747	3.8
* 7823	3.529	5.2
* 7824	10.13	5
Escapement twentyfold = 123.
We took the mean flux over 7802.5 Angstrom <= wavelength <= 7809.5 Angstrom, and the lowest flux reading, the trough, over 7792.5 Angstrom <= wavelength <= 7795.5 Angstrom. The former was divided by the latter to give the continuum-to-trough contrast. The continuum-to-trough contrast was 3.7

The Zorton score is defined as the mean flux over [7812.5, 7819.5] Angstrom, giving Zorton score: 6.7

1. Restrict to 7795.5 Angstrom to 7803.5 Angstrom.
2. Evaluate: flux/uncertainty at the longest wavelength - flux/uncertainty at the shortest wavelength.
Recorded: 4.6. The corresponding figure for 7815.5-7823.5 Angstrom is -3.5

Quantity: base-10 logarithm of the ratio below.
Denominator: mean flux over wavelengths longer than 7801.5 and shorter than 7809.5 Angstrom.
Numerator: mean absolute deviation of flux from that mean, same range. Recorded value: -1.0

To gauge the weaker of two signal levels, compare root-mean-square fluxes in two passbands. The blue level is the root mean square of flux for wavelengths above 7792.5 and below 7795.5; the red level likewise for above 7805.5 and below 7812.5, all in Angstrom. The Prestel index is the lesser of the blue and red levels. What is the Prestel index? 5.0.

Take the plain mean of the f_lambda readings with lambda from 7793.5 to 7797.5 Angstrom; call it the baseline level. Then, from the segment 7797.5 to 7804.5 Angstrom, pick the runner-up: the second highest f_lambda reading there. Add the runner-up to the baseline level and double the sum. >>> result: 33.0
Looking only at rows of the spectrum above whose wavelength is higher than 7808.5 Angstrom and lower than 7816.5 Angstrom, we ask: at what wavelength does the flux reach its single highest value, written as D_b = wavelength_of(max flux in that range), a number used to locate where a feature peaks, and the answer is 7810 Angstrom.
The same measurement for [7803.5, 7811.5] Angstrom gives 7810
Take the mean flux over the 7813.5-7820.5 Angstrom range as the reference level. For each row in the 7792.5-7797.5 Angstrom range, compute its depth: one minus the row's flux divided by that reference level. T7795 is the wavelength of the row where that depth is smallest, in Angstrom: 7797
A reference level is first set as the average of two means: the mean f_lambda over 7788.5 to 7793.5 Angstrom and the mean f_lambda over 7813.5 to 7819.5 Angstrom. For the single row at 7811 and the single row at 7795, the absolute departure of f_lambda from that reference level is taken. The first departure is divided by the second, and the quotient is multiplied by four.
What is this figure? 1.6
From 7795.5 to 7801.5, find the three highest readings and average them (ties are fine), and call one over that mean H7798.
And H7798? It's 0.105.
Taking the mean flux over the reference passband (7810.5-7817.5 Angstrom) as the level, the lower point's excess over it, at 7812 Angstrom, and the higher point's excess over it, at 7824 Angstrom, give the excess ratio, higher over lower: 2.3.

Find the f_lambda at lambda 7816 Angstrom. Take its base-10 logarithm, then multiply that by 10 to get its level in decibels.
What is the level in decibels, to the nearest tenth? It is 8.0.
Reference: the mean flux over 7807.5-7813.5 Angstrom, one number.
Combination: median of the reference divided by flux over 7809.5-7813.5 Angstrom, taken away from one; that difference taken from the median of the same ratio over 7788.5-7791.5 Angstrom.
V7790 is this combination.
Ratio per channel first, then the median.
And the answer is 0.97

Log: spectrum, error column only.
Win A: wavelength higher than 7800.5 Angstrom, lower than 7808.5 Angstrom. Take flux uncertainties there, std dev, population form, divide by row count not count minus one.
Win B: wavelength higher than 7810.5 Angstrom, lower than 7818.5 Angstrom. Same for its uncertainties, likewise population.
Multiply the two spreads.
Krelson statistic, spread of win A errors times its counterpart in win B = 0.0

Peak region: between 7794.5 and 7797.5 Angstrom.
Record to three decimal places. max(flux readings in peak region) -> 14.480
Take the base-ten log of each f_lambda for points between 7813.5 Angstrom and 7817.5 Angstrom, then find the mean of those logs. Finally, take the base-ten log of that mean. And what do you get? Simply -0.085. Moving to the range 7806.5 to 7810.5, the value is -0.037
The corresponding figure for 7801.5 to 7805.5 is -0.037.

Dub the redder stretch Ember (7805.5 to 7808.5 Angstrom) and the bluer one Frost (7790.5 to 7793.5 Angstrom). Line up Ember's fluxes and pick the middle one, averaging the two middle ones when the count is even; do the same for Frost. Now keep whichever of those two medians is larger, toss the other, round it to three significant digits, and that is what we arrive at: 7.46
